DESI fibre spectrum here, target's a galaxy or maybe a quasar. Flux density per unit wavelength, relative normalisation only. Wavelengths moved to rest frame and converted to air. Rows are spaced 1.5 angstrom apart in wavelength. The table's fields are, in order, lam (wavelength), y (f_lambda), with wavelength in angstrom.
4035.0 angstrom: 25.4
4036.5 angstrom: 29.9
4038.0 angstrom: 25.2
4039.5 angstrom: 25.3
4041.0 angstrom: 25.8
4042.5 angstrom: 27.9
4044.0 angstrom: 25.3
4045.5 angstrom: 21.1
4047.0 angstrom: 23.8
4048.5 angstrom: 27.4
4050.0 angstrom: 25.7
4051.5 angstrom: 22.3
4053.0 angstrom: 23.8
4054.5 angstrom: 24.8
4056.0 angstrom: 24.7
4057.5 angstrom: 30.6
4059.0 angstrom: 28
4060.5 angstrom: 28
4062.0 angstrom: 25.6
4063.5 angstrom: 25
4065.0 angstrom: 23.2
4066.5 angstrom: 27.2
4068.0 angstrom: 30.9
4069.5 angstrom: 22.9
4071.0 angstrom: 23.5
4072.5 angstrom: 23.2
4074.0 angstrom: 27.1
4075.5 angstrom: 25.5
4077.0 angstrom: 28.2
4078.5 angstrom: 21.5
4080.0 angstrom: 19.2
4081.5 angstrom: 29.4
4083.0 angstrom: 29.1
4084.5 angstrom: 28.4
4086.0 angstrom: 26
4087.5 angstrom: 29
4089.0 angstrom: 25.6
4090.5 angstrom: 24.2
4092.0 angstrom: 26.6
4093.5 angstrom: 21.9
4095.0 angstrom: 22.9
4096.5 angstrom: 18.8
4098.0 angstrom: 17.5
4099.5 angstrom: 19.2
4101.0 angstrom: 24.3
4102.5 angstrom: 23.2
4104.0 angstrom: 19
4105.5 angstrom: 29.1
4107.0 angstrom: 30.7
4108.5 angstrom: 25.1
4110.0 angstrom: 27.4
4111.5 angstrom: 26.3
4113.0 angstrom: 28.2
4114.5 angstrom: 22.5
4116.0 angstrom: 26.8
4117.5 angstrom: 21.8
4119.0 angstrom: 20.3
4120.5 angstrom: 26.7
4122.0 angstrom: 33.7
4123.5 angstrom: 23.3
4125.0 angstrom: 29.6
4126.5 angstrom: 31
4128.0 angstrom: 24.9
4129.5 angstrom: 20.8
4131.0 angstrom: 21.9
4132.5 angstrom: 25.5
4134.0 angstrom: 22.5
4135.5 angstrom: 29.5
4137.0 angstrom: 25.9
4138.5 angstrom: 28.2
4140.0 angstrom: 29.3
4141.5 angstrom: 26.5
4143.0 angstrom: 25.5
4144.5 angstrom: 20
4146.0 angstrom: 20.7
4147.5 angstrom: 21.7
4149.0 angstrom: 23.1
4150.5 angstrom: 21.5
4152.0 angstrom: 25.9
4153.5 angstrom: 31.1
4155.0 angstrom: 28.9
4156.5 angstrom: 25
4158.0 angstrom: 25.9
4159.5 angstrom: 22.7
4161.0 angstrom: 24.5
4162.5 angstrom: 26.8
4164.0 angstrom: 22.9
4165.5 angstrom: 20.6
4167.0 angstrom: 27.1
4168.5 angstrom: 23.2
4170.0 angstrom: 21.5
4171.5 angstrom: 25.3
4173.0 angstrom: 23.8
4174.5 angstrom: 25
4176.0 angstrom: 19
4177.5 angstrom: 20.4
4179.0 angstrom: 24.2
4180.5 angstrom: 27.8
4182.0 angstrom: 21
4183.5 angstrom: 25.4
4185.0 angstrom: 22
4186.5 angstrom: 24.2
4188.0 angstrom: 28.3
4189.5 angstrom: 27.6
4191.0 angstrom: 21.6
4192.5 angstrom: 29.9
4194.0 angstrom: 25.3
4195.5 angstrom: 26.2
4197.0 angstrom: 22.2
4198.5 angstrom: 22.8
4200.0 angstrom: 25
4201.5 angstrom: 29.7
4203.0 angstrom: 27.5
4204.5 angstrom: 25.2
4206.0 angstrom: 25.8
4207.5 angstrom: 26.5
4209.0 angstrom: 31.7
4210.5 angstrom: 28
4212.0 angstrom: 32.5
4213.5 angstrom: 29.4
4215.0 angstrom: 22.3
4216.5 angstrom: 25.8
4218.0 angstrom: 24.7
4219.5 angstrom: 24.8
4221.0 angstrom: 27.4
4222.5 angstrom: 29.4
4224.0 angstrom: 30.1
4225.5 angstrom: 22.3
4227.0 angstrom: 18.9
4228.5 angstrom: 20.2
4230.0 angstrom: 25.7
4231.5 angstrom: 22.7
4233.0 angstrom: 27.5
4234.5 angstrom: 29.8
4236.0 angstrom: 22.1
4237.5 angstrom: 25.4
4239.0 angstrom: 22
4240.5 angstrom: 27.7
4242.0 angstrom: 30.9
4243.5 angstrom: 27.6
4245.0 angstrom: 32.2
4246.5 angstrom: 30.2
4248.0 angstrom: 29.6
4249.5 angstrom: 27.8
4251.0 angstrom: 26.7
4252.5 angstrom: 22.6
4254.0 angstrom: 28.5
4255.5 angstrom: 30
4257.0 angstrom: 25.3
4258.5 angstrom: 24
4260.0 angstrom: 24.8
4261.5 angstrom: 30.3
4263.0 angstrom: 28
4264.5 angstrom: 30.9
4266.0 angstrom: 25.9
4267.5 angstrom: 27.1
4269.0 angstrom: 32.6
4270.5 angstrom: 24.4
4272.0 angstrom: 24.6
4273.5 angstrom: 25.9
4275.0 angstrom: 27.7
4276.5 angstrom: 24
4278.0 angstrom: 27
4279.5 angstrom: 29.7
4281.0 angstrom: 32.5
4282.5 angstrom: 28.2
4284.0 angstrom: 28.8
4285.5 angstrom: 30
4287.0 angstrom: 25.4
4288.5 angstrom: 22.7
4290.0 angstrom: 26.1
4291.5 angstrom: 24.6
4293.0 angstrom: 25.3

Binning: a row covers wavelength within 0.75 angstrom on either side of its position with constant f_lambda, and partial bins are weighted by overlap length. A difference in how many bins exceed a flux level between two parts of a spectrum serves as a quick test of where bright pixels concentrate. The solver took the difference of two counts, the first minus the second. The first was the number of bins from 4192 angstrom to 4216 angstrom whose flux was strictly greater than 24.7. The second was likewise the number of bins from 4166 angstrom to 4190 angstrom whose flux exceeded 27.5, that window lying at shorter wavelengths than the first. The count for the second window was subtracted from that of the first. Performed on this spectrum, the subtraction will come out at 10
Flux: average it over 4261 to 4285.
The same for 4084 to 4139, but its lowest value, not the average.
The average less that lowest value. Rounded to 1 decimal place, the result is 10.5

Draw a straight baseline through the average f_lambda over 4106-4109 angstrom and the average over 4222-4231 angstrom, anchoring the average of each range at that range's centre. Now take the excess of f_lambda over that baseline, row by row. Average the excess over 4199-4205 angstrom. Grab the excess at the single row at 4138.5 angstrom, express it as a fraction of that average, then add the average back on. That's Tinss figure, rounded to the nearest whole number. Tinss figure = 2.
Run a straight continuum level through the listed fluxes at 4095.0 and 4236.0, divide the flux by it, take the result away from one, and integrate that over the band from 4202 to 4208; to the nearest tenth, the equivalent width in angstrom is -1.1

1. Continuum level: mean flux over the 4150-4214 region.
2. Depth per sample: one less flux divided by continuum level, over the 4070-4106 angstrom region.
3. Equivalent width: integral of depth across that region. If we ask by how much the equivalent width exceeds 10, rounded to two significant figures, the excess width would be -8.4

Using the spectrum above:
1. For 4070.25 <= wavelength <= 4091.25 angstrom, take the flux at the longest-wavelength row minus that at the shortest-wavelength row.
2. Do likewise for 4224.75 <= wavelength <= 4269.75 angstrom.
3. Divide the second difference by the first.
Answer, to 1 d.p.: 14.7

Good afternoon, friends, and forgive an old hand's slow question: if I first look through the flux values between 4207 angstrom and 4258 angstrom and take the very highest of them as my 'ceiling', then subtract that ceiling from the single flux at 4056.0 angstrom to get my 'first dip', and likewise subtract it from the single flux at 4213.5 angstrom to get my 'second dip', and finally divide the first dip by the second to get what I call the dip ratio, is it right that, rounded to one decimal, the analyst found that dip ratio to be 2.5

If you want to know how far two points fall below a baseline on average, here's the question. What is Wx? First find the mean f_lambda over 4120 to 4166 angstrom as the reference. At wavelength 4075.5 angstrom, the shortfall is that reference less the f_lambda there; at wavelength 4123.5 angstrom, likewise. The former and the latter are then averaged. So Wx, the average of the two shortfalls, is 1.0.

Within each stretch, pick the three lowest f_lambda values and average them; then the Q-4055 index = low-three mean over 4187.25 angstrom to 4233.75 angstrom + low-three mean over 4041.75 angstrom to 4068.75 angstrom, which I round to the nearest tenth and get 42.4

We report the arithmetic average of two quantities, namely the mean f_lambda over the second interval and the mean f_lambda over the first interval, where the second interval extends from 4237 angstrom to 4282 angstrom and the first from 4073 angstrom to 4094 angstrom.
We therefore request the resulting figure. 26.7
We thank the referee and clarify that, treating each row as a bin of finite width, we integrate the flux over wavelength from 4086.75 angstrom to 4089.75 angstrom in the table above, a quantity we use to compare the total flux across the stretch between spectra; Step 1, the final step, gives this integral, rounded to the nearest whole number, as 82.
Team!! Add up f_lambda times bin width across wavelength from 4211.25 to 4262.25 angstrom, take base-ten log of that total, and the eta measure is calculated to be 3.13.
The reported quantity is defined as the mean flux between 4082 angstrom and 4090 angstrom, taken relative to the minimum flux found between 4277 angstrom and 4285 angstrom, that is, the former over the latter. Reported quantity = 1.02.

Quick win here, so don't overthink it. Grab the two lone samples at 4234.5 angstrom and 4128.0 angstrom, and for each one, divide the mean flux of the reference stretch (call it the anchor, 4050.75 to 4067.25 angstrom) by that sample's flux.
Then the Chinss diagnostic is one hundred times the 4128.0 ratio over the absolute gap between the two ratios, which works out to 608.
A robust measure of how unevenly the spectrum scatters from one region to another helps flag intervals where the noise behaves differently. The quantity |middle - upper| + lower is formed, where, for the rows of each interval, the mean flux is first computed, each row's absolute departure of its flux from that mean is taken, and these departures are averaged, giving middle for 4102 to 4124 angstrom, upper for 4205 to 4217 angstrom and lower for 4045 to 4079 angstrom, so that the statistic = 2.7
